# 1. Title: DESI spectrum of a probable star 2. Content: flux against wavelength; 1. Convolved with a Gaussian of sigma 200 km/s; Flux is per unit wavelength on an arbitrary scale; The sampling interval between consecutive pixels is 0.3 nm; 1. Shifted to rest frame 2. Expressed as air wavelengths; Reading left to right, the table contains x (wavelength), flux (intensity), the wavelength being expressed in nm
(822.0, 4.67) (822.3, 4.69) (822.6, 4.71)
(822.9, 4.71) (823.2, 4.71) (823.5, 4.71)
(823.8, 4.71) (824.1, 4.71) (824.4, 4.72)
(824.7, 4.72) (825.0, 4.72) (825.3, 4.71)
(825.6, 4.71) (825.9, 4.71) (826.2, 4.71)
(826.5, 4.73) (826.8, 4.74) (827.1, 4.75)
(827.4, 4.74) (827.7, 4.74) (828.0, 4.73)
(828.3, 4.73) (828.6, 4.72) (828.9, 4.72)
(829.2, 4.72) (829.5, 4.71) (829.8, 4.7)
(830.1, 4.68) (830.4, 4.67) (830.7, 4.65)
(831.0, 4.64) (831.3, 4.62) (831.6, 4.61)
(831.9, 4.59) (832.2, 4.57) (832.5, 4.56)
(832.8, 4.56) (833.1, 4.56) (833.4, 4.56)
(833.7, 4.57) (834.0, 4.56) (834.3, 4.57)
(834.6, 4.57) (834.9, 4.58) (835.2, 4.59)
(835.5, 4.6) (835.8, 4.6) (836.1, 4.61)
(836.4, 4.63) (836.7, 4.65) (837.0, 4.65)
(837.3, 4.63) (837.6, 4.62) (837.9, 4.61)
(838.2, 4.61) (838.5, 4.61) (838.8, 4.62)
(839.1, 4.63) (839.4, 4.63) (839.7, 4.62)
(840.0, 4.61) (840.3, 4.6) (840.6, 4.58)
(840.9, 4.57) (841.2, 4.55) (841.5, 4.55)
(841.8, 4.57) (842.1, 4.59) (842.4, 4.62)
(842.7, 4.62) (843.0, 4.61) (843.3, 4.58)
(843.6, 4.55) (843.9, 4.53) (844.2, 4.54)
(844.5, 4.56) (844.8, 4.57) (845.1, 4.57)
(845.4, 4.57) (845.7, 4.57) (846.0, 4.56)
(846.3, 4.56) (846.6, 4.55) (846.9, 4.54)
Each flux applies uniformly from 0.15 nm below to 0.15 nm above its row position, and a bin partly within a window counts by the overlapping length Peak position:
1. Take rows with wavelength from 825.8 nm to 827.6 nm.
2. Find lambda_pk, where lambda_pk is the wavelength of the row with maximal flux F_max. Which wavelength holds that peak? 827.1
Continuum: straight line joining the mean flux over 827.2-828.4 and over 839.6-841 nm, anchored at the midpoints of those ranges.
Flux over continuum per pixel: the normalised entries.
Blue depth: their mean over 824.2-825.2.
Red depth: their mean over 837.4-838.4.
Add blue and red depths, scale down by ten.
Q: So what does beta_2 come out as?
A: 0.199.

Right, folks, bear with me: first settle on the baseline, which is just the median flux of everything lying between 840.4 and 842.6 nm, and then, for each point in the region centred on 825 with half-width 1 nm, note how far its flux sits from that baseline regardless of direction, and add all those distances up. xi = 1.01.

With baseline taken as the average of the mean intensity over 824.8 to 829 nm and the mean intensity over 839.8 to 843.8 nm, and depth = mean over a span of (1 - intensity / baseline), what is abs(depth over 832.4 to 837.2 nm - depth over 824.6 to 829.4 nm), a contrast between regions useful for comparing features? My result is 0.029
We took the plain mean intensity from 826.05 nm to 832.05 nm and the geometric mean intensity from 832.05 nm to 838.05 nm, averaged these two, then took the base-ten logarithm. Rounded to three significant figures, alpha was 0.667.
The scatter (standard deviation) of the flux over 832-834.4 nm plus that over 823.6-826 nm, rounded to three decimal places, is 0.010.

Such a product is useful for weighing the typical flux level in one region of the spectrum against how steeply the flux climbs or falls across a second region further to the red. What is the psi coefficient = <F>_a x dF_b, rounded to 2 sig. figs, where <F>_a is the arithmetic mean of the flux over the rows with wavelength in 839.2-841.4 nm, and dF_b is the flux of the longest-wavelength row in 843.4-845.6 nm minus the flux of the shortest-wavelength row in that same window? 0.092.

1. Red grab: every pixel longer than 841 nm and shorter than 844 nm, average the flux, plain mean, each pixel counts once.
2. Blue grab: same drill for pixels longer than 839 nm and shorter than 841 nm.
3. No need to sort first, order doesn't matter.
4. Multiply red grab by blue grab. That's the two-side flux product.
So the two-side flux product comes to 21.1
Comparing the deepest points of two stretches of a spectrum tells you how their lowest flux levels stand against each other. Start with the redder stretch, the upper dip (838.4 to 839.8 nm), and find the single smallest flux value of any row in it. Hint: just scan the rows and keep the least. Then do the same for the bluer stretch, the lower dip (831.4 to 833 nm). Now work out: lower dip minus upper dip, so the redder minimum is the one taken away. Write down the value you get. -0.05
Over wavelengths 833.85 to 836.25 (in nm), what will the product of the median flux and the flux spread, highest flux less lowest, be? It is 0.23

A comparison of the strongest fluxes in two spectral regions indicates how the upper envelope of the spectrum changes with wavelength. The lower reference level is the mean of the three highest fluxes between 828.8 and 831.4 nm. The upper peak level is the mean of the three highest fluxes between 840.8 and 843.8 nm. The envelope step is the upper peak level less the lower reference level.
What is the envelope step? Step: -0.10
